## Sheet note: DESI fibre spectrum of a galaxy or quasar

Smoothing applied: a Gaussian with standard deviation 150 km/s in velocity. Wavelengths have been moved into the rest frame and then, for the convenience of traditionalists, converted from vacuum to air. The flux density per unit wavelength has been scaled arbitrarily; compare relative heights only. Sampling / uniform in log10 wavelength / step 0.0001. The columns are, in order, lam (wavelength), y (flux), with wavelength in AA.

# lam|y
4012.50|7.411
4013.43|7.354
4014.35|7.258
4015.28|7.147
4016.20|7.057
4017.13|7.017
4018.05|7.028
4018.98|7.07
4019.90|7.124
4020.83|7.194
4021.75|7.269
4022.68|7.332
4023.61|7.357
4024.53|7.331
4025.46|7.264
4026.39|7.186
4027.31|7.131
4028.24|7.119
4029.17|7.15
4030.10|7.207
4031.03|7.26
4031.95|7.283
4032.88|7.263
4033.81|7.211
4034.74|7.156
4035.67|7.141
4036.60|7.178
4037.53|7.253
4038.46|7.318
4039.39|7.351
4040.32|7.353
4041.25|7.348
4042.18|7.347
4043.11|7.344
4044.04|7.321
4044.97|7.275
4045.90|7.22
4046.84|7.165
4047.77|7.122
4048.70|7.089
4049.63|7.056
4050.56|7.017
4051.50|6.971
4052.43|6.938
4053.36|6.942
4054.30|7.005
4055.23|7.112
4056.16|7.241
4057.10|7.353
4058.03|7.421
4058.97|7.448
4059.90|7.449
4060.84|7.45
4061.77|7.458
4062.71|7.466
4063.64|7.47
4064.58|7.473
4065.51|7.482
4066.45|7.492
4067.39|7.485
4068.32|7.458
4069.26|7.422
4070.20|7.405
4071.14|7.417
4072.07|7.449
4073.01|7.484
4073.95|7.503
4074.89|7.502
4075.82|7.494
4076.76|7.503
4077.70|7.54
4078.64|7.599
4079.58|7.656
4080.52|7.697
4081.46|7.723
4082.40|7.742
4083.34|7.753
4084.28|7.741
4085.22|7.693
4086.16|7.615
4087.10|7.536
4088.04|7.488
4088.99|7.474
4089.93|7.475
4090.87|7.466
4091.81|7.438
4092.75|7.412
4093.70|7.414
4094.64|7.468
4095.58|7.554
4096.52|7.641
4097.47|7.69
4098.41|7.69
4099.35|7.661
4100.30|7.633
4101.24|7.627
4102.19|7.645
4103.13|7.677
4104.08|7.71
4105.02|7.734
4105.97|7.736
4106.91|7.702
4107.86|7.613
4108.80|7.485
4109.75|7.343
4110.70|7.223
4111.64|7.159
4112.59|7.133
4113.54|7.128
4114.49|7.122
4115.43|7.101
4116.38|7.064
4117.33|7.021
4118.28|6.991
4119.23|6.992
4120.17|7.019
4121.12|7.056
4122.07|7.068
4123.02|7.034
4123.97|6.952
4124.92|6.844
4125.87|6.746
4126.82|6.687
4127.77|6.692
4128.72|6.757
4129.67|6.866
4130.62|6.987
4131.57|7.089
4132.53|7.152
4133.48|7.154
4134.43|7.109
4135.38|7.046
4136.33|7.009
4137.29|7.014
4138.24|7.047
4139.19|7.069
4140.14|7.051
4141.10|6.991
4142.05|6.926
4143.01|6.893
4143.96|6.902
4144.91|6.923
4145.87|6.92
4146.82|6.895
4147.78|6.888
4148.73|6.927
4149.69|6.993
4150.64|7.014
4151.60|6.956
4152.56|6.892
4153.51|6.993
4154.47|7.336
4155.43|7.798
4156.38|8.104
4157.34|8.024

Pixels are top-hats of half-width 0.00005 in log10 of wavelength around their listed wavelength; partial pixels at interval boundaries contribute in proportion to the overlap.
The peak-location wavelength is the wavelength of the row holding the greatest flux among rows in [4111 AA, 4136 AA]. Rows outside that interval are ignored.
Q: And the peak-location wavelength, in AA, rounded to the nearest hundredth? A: 4111.64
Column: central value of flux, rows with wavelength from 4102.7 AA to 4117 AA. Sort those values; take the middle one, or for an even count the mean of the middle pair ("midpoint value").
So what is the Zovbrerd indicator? 7.3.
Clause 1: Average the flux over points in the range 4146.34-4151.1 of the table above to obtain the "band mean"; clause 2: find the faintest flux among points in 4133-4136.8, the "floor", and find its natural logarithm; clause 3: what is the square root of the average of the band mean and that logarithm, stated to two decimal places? 2.11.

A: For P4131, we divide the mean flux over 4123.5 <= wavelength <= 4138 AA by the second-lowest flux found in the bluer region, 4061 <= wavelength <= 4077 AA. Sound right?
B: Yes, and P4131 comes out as 0.94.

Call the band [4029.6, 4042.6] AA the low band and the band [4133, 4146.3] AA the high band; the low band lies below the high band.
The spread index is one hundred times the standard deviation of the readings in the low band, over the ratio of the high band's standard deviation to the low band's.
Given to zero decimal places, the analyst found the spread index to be 7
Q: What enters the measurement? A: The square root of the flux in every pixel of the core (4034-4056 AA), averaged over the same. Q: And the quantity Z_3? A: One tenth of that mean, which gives 0.268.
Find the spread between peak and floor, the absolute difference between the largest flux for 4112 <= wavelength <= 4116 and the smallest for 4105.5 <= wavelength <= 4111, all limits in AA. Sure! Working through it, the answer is 0.09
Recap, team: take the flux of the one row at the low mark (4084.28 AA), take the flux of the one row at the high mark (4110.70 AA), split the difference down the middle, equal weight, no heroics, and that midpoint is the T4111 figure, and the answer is 7.48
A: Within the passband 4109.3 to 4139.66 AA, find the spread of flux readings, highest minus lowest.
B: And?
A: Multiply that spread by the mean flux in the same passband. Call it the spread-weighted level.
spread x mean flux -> 4.6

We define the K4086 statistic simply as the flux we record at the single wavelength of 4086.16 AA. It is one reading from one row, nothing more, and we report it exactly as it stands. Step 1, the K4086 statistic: 7.615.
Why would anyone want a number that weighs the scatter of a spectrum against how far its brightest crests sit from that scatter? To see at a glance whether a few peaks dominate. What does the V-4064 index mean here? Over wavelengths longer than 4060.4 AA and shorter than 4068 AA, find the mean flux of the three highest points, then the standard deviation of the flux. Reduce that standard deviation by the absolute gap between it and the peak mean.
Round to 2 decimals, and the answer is -7.46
